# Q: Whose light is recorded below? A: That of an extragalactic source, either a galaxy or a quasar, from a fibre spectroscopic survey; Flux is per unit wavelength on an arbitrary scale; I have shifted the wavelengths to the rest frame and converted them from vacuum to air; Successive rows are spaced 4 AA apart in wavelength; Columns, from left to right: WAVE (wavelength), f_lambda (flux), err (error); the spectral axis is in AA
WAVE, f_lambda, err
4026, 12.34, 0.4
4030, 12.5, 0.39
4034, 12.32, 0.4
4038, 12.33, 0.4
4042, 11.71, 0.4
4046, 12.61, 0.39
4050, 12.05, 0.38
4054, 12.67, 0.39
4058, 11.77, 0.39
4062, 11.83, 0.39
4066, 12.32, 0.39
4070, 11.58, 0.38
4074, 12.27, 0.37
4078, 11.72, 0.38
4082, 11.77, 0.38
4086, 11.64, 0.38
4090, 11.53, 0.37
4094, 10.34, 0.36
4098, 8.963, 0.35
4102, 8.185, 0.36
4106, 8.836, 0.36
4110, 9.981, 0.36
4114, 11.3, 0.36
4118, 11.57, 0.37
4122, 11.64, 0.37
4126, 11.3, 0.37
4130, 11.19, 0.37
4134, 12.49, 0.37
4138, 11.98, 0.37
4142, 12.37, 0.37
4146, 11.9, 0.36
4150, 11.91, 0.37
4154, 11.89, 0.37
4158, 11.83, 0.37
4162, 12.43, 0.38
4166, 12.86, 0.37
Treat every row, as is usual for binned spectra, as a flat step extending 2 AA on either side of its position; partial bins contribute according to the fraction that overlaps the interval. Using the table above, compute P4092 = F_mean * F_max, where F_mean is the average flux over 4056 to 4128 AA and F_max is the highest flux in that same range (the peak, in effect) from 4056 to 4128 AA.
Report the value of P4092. 136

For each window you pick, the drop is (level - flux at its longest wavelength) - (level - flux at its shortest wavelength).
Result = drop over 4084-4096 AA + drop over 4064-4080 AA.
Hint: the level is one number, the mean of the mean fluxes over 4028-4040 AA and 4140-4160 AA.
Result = 1.9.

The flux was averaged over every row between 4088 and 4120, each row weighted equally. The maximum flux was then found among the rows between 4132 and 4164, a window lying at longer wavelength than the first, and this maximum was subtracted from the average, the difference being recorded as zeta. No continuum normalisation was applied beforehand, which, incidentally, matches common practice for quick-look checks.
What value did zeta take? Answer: -2.4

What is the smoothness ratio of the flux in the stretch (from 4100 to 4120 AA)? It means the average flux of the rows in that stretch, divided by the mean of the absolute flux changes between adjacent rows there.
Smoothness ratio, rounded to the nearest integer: 12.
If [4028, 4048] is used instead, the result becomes 29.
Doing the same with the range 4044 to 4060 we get 18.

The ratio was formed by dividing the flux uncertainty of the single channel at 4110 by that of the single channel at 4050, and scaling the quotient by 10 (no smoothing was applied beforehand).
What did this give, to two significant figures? 9.5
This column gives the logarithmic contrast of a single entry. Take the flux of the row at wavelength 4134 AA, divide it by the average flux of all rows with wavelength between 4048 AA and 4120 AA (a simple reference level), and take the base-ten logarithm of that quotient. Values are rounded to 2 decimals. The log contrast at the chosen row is 0.05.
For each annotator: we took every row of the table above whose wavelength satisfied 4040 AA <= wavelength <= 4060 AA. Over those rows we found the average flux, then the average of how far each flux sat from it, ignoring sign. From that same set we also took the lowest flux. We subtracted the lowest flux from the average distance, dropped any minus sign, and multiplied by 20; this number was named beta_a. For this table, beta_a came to 227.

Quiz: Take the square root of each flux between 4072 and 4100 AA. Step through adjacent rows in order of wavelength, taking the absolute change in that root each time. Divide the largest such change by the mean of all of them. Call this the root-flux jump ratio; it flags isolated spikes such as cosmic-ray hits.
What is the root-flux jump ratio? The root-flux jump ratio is 2.5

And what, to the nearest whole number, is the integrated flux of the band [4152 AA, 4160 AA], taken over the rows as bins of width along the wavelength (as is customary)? 95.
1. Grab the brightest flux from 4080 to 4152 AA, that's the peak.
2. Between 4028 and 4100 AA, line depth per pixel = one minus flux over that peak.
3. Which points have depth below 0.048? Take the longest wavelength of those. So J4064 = 4074 AA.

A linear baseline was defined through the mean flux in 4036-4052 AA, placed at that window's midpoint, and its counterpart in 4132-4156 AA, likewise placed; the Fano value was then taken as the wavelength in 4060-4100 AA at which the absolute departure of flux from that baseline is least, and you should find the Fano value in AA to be 4074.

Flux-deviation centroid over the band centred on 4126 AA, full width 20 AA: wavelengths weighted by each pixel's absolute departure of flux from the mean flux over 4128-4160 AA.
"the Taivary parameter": 4127.2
